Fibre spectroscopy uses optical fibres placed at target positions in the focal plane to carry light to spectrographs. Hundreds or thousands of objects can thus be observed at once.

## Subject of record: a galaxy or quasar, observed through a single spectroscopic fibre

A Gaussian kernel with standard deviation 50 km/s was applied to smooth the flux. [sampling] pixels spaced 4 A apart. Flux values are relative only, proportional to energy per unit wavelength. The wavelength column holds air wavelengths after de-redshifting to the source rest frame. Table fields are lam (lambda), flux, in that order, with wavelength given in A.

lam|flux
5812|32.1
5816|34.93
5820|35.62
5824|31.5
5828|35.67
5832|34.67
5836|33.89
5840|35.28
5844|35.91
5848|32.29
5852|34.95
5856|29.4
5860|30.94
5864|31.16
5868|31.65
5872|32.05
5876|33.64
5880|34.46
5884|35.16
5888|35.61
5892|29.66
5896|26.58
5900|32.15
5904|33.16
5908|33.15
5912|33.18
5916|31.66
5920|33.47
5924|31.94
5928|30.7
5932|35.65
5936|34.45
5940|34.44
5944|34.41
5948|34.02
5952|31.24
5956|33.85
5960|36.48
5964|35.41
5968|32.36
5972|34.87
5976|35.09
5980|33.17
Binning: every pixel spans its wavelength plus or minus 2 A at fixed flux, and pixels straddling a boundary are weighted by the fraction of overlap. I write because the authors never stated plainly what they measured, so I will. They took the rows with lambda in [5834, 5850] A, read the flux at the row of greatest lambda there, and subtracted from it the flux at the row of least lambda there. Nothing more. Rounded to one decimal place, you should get -1.6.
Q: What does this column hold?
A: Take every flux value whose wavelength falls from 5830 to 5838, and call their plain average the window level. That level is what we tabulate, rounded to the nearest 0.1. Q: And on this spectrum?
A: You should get 34.3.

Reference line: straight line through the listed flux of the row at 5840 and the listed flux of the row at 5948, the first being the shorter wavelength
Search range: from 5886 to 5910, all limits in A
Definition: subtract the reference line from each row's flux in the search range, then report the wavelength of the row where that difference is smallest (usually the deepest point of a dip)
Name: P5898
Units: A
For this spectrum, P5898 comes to 5896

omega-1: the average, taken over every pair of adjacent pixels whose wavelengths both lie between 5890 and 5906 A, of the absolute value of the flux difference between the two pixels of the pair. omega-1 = 3.2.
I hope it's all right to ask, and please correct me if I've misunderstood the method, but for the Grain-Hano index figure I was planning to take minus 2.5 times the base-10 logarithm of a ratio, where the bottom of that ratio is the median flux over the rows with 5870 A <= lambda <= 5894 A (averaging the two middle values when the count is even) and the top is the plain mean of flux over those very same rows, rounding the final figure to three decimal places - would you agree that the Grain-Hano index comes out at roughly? 0.020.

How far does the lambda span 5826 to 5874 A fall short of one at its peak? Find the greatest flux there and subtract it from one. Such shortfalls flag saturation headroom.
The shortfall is -34.9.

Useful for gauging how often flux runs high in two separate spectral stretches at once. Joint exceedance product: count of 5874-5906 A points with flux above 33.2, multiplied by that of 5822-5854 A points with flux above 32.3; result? 24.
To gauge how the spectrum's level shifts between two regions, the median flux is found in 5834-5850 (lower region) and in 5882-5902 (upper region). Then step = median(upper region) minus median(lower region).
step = -2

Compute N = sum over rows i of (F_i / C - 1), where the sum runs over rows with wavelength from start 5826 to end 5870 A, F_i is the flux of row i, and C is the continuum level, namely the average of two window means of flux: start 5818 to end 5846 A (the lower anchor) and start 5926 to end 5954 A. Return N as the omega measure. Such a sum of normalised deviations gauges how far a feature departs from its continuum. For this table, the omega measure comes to -0.3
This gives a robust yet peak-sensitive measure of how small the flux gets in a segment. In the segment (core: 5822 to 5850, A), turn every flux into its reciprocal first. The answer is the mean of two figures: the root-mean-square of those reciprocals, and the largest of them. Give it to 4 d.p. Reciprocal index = 0.0306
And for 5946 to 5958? 0.0312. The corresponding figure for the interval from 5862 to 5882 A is 0.0314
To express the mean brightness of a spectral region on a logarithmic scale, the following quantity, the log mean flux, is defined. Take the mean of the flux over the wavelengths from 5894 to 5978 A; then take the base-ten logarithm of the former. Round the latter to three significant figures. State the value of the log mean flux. 1.52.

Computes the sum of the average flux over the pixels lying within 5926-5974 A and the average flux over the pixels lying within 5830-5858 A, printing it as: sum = 67.8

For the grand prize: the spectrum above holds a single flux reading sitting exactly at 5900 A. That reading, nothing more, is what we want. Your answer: 32.15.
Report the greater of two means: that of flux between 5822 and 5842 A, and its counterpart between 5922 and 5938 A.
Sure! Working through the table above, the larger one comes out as 34.2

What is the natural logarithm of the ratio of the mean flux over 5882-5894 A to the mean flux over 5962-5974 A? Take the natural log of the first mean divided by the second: -0.02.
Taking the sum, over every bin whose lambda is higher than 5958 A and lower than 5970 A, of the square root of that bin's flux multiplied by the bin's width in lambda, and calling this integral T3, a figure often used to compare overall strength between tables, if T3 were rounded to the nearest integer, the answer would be 71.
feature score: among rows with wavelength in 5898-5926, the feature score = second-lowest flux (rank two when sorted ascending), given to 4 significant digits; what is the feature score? 31.94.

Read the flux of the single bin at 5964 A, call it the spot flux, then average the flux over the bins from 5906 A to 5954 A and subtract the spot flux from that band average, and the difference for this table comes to -2.2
